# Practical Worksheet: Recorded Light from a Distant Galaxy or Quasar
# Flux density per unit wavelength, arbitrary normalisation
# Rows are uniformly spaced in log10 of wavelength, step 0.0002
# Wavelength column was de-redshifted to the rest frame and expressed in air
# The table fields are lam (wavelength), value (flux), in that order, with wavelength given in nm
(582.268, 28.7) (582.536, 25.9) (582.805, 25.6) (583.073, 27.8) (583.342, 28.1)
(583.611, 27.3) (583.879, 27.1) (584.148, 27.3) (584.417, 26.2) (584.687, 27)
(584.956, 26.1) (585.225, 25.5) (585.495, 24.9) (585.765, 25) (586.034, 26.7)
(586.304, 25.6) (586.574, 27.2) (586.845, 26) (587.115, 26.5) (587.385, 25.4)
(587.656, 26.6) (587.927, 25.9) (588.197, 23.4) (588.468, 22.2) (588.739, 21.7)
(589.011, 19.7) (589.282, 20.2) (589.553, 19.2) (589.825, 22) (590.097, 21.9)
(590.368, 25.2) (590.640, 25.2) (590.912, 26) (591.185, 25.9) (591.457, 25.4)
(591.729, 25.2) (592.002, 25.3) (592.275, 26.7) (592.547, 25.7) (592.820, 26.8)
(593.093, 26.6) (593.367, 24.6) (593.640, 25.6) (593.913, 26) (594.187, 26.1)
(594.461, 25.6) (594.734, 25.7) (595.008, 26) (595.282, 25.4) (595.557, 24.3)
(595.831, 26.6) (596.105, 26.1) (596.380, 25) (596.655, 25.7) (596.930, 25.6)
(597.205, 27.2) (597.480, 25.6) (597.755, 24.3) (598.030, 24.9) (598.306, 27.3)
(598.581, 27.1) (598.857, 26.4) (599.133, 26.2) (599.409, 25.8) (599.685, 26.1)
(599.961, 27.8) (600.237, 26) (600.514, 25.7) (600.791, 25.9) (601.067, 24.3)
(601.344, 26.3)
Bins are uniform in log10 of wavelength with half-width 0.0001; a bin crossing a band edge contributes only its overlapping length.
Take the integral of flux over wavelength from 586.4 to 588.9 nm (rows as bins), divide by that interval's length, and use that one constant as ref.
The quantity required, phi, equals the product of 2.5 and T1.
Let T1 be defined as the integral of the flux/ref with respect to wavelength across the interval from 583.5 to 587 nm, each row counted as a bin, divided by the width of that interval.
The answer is 2.64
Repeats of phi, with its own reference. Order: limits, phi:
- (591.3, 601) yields 2.60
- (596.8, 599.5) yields 2.61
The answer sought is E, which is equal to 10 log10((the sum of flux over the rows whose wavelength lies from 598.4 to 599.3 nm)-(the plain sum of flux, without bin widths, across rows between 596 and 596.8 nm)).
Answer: 5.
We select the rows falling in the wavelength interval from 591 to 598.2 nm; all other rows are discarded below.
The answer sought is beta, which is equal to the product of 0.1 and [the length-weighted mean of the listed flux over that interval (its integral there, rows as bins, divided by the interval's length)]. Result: 2.57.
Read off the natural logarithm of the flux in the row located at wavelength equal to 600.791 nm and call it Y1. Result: 3.254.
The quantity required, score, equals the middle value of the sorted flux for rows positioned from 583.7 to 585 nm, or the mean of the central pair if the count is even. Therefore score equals 27.0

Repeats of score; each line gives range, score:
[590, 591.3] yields 25.2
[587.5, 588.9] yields 23.4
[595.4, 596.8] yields 25.7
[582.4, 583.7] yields 27.3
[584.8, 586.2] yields 25.5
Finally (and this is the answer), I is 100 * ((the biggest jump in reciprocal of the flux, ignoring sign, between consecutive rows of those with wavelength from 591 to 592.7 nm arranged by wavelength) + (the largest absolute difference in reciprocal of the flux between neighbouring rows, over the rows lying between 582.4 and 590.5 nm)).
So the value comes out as 0.87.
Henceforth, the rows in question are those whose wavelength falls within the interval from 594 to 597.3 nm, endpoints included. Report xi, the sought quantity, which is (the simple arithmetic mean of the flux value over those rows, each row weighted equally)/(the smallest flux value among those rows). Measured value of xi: 1.06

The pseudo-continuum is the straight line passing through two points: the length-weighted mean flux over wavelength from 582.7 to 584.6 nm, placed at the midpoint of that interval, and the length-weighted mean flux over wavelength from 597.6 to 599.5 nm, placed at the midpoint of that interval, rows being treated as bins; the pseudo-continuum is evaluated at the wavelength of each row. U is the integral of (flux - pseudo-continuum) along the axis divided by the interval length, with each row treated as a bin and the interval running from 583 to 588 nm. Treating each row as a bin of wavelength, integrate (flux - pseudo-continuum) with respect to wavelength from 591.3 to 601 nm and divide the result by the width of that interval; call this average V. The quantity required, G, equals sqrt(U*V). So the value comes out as 0.4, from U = -0.5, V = -0.29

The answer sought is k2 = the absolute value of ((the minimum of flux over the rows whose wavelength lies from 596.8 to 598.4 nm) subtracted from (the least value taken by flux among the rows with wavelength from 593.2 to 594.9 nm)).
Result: 0.3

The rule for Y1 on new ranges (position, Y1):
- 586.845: 3.258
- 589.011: 2.981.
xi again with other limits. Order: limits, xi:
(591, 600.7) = 1.07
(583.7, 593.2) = 1.30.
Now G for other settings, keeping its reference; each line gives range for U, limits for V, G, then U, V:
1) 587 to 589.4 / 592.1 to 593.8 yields 1.2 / -3.2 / -0.42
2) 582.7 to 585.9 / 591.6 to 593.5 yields 0.6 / -0.5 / -0.59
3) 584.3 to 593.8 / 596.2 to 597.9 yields 1.0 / -1.9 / -0.53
